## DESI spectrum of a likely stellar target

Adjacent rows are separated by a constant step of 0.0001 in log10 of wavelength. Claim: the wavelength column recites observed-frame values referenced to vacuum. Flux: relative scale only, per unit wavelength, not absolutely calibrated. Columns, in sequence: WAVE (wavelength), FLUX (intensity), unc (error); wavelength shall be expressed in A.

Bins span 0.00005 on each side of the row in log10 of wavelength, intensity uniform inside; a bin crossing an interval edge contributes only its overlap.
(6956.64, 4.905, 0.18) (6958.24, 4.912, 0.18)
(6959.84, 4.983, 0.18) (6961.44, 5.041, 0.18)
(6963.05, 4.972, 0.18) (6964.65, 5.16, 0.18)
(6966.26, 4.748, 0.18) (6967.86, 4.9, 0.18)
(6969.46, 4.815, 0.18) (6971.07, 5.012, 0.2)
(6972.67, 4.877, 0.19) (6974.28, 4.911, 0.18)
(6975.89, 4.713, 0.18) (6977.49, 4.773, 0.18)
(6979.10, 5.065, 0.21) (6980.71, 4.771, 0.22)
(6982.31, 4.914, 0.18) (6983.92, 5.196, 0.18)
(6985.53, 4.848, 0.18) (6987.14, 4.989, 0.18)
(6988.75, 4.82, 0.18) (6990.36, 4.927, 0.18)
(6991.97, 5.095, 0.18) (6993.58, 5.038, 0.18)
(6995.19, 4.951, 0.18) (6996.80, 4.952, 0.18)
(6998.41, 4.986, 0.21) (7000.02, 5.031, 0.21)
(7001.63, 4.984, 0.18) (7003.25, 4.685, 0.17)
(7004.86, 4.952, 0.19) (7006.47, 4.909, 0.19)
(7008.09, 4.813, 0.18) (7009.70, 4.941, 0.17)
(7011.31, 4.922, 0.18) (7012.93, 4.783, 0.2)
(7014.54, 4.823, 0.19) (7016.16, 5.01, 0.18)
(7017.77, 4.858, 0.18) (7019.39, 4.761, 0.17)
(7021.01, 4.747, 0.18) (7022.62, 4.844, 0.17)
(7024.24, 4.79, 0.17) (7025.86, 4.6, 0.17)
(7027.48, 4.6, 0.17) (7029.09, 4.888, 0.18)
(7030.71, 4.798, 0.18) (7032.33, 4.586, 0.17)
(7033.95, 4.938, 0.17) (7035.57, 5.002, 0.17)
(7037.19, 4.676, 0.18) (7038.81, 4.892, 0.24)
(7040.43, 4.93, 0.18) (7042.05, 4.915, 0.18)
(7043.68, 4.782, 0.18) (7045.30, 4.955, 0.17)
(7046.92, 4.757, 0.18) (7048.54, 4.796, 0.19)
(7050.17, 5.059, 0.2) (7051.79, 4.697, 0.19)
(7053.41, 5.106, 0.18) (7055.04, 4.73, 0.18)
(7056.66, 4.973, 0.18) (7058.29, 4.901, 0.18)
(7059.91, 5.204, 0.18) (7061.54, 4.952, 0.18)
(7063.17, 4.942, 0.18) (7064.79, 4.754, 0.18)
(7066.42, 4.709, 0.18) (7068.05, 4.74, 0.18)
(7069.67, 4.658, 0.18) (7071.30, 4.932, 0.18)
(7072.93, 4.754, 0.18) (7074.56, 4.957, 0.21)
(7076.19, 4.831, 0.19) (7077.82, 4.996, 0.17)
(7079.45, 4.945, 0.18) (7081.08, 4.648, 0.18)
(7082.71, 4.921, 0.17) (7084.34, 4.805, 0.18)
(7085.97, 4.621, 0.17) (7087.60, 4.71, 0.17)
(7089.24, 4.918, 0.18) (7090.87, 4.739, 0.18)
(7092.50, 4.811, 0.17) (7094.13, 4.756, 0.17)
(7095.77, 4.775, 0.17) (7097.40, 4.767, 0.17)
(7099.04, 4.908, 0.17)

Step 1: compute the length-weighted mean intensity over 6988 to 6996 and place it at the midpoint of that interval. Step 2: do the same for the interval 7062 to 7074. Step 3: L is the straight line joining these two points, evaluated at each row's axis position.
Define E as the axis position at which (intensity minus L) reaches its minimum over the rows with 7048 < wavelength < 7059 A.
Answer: 7051.79 A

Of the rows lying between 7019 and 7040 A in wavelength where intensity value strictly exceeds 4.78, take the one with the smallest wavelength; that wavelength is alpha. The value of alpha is 7022.62 A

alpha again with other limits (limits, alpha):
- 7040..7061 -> 7040.43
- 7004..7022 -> 7004.86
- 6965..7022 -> 6967.86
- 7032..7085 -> 7033.95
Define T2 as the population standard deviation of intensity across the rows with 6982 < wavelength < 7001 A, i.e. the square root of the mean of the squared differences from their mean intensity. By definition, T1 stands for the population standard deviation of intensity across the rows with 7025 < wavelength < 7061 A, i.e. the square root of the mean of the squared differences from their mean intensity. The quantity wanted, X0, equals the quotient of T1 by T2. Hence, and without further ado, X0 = 1.7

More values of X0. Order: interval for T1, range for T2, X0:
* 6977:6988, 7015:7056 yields 1.0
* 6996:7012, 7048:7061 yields 0.6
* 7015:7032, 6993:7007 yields 1.2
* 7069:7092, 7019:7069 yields 0.8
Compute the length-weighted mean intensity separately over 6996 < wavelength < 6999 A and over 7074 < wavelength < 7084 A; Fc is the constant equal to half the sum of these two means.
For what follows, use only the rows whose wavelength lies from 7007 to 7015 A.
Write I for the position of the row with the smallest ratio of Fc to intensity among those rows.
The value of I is 7009.70 A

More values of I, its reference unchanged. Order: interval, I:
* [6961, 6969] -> 6964.65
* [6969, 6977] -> 6971.07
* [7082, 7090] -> 7082.71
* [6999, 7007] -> 7000.02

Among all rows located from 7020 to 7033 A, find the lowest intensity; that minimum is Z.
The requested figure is 4.586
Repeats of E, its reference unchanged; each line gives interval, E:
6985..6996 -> 6988.75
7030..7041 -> 7032.33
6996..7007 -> 7003.25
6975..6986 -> 6975.89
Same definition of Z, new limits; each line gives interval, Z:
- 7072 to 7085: 4.648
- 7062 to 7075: 4.658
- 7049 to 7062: 4.697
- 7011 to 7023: 4.747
